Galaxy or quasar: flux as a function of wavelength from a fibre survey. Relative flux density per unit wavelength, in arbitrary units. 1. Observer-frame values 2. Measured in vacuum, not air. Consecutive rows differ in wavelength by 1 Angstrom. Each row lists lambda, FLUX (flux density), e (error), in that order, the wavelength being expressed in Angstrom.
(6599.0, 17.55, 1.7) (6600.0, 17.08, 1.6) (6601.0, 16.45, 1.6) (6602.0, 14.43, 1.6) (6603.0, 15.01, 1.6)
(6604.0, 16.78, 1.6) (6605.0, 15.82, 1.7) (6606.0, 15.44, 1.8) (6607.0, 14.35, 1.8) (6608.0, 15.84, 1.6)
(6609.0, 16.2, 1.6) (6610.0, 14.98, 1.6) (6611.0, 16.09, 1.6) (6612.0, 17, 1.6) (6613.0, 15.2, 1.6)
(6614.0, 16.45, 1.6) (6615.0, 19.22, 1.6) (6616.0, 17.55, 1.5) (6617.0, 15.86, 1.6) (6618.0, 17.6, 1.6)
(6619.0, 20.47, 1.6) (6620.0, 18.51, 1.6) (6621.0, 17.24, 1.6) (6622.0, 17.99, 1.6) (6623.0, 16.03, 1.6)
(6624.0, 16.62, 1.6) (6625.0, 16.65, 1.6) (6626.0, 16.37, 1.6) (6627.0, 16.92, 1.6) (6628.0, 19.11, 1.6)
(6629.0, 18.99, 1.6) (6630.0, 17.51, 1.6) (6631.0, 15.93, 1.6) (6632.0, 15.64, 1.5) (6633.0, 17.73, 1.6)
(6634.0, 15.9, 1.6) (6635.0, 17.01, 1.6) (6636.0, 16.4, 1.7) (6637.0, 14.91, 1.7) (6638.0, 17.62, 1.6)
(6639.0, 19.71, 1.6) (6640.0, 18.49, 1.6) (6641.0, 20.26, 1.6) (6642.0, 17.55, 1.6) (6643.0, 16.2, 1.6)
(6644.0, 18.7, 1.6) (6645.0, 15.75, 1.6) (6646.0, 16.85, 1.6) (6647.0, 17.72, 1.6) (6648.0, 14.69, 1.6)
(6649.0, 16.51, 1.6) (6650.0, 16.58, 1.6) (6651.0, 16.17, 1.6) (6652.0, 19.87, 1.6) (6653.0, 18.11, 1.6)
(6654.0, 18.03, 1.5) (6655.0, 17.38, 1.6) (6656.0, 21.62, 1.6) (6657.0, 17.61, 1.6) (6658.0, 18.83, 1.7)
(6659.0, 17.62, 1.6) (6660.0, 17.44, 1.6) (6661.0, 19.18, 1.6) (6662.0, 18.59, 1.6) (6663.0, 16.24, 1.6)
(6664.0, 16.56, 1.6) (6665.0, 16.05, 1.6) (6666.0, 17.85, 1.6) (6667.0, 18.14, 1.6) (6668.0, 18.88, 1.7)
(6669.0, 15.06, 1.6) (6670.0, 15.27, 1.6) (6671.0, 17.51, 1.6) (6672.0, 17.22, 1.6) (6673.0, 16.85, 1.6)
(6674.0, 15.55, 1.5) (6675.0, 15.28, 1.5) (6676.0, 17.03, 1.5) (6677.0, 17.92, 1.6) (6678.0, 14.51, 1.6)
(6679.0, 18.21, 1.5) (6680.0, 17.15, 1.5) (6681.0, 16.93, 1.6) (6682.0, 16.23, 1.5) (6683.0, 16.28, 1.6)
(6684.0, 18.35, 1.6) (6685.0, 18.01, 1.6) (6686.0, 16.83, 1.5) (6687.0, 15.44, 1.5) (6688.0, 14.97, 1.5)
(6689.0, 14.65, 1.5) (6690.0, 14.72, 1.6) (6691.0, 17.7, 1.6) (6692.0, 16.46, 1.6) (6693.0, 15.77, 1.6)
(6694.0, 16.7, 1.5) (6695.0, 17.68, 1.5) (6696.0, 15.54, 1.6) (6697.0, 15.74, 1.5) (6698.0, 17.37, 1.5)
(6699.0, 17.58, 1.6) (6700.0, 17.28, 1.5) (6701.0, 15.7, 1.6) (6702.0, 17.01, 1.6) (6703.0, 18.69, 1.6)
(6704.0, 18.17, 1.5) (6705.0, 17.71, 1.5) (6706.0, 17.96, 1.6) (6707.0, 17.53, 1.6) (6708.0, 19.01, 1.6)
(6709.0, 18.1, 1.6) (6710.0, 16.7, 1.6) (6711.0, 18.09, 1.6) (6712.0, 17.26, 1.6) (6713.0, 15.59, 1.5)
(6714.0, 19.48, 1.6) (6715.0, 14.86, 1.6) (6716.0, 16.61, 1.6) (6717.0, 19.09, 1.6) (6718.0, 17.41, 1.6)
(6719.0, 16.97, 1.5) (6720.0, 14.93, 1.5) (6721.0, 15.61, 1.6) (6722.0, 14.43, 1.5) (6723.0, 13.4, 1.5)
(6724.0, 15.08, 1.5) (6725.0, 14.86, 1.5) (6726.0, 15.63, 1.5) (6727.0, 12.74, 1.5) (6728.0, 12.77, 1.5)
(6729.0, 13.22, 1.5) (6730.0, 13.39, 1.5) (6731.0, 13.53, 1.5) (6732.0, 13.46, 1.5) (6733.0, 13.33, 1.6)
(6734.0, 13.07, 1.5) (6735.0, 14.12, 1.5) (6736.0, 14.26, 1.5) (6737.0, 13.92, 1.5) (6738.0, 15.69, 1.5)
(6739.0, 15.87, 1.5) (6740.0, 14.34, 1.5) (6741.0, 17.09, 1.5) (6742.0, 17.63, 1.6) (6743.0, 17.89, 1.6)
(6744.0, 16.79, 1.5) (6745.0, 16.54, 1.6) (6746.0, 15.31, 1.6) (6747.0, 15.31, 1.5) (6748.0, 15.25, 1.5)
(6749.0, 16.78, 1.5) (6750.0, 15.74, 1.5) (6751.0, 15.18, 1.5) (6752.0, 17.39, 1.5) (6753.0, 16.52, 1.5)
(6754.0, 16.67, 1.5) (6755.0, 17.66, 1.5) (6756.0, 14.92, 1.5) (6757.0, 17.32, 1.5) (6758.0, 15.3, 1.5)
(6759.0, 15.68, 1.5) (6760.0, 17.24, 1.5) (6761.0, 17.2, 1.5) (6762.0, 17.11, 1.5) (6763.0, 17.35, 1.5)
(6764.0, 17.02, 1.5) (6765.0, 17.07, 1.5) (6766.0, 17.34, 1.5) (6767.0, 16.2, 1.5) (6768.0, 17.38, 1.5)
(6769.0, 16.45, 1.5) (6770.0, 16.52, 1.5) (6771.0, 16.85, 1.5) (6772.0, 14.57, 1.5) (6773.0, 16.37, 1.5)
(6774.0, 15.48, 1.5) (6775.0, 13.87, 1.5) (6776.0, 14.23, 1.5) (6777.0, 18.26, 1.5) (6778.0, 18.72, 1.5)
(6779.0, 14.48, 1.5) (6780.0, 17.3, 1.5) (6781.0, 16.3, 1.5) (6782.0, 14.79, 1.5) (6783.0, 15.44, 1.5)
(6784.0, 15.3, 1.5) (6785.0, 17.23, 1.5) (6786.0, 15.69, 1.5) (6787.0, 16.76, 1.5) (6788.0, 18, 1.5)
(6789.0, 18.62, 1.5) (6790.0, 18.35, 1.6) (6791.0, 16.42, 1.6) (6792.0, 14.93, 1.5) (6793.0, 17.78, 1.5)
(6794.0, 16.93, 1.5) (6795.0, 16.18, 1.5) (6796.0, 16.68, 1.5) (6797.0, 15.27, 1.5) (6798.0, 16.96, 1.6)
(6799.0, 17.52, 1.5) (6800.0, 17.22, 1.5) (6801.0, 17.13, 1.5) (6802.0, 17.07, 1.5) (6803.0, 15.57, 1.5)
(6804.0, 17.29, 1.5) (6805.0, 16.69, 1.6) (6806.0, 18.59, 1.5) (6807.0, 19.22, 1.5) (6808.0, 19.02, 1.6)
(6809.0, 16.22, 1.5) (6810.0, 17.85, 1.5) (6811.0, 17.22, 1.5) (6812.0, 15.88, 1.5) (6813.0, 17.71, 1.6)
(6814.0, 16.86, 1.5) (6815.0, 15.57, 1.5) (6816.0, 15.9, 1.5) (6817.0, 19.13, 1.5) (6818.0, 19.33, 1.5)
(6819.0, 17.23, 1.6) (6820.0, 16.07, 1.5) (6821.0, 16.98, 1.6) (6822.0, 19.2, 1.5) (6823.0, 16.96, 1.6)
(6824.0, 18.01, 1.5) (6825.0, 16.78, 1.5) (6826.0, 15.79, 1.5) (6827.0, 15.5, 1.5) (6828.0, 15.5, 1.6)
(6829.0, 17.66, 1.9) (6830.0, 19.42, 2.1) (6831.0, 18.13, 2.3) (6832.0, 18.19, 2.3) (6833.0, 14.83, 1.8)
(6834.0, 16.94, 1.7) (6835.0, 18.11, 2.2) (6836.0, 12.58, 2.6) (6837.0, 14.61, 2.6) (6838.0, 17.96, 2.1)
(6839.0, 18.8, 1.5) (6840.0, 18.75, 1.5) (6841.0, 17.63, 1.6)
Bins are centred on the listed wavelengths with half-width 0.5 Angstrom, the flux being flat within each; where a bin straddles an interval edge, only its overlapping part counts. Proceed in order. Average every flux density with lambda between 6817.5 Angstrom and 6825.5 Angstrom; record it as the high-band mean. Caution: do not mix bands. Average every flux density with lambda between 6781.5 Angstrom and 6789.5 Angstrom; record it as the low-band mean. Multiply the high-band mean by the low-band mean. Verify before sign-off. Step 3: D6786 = 290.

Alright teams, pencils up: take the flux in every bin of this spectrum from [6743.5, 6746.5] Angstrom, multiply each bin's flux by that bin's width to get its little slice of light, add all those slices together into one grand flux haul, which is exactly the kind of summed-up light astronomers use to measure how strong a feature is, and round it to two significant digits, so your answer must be 49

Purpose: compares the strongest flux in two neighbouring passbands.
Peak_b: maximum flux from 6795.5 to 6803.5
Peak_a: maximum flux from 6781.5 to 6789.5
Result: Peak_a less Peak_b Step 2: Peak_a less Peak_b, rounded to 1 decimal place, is 1.1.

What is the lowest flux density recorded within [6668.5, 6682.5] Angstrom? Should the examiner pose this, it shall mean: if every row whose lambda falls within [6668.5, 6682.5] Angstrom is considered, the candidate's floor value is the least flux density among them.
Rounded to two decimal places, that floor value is 14.51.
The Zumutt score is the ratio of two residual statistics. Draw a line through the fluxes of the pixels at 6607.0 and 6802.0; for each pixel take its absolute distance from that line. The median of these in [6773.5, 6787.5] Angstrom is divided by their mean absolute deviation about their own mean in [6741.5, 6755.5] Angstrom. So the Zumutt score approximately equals 3.6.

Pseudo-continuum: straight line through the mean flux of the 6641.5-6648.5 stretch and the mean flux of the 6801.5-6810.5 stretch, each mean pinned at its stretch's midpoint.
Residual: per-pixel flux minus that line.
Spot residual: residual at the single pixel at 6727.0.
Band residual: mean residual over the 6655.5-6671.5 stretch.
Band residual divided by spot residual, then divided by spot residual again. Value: 0.0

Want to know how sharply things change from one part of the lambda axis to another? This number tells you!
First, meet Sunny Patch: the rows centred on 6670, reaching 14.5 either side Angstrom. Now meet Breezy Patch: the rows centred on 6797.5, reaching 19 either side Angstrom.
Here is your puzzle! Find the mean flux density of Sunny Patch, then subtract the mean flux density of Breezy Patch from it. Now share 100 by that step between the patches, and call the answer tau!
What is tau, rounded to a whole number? 221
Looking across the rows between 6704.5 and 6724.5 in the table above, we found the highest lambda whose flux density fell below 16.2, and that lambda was 6724.0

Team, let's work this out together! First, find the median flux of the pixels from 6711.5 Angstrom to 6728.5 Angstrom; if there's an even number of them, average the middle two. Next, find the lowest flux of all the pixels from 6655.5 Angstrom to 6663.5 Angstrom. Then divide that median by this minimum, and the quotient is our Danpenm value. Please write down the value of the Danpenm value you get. 0.96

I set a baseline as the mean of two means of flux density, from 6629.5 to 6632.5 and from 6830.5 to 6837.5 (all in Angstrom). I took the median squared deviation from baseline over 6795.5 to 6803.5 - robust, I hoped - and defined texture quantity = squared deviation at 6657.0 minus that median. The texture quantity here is 1.1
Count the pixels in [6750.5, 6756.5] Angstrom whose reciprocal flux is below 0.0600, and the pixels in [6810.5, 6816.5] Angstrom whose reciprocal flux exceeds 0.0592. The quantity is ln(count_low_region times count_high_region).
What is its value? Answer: 2.48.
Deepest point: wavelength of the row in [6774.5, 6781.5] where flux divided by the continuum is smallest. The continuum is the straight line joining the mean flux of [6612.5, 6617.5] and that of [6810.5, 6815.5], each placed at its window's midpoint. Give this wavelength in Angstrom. 6775.0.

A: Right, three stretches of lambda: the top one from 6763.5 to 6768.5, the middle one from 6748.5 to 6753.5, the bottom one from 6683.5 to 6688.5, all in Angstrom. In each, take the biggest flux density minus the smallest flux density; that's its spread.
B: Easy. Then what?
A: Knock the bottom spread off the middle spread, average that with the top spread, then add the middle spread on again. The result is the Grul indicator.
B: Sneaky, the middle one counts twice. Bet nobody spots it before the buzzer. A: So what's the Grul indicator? 2.2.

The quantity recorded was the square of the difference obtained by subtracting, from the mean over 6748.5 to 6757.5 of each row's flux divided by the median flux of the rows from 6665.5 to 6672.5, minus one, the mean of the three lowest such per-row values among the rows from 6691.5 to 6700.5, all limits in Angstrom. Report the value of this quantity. 0.0020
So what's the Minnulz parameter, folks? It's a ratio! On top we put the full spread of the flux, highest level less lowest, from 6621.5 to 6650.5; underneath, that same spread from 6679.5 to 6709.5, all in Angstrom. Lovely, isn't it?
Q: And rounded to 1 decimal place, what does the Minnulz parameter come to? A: 1.3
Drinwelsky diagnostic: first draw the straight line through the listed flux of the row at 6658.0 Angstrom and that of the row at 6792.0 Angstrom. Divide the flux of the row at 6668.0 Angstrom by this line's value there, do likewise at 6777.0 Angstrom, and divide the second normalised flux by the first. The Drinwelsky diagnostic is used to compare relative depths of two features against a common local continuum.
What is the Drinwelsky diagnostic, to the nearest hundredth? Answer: 1.17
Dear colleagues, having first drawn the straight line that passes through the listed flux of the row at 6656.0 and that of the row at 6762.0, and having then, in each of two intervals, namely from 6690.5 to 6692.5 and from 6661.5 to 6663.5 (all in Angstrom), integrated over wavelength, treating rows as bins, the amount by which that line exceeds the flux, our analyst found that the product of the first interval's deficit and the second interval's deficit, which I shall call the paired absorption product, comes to 48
